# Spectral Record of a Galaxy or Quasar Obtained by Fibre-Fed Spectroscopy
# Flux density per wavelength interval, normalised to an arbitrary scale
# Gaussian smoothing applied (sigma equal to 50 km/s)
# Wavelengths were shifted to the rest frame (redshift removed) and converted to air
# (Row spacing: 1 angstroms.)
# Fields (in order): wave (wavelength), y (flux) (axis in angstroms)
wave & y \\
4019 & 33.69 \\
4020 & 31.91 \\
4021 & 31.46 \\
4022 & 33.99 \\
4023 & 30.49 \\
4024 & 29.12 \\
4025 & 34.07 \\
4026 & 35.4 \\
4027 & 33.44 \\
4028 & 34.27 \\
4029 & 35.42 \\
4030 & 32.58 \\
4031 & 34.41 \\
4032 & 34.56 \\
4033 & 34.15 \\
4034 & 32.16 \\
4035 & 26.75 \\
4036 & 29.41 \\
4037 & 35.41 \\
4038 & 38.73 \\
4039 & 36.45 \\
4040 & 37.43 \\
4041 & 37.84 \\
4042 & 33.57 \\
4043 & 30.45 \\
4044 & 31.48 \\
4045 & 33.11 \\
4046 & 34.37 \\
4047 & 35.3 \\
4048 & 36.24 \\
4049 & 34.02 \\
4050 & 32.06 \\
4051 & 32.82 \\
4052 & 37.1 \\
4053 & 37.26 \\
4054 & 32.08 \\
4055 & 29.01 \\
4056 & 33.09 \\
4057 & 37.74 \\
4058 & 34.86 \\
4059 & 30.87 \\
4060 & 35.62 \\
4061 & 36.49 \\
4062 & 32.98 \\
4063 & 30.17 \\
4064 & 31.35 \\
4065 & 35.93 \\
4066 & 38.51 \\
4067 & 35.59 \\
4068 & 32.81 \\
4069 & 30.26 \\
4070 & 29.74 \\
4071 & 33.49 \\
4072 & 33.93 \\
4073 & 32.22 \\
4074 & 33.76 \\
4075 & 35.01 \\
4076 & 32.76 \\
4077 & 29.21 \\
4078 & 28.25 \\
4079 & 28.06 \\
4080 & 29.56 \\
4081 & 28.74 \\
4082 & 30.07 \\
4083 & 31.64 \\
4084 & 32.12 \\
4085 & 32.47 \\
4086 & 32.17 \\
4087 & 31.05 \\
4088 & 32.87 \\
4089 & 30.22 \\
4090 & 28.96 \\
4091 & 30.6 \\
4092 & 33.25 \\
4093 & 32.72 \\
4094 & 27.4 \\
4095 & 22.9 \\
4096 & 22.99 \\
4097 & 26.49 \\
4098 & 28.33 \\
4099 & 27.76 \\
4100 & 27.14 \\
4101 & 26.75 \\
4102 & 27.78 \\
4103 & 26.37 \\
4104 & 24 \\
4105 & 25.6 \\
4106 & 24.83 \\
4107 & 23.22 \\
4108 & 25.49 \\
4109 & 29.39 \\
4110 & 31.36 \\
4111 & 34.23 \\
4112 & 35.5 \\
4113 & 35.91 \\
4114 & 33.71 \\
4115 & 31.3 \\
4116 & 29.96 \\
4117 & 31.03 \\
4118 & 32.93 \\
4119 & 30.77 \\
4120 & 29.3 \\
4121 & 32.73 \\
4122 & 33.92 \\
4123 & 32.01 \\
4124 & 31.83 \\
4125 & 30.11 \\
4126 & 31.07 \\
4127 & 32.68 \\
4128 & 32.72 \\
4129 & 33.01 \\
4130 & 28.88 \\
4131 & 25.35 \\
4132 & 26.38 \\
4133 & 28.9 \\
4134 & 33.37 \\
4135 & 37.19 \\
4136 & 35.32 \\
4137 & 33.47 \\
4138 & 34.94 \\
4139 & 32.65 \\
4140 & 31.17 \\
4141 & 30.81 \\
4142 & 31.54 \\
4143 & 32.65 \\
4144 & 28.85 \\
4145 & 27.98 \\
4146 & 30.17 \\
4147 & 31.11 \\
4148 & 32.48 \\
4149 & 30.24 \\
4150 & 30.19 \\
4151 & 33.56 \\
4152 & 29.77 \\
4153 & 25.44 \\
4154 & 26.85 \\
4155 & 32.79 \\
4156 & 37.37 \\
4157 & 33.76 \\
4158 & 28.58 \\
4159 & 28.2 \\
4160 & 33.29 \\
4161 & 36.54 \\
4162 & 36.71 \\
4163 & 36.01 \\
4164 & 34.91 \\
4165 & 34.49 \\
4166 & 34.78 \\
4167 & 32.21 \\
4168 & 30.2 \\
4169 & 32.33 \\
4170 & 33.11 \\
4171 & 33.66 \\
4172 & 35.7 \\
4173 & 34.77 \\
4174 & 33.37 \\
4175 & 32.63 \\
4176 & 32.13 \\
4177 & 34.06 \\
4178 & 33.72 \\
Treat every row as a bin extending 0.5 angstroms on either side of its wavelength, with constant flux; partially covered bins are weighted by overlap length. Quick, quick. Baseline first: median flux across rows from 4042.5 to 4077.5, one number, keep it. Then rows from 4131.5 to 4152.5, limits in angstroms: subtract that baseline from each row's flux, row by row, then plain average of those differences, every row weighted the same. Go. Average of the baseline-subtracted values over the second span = -1.6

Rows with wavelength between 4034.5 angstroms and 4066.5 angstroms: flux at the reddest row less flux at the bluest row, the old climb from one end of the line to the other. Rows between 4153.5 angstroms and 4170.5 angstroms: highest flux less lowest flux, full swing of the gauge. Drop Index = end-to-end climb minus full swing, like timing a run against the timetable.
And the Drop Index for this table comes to 1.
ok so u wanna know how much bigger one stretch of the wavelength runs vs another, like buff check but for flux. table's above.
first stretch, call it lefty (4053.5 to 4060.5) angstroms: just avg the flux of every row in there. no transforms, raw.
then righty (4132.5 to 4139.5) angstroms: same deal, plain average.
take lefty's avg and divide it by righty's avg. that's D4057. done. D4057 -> 0.99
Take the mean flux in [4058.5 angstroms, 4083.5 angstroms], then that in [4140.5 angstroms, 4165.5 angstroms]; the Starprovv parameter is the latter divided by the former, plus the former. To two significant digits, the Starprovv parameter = 33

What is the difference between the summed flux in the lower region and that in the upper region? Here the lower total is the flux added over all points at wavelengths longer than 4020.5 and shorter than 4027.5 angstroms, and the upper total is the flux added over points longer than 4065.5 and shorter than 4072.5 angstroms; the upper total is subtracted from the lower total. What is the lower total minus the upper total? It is -6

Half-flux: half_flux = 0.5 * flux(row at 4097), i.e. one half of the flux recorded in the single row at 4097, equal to 13.2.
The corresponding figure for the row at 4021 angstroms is 15.7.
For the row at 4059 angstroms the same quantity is 15.4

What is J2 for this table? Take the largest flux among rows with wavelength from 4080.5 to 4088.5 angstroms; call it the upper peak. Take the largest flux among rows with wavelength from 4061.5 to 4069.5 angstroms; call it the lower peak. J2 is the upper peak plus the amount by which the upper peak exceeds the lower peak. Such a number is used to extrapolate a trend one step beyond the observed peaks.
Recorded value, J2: 27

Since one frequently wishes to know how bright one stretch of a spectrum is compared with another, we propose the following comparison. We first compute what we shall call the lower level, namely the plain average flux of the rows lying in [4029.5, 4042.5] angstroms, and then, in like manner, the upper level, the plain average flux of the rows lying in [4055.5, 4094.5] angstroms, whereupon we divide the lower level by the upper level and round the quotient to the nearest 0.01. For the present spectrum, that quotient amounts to 1.06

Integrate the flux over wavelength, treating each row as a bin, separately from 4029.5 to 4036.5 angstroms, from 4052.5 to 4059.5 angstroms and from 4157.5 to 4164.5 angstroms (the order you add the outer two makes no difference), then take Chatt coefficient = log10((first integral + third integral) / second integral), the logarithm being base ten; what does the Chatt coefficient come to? 0.290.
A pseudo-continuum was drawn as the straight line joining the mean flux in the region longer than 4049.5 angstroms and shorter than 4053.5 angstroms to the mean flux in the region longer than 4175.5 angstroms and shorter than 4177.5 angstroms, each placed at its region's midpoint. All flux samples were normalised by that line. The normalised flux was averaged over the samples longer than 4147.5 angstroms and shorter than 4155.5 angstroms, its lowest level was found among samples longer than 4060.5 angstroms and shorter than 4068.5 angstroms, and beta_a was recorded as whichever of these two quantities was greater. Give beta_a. 0.90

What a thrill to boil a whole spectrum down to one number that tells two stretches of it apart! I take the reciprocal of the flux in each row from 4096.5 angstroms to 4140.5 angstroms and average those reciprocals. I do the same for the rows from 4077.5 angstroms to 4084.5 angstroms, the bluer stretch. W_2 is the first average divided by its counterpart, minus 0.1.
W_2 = 0.89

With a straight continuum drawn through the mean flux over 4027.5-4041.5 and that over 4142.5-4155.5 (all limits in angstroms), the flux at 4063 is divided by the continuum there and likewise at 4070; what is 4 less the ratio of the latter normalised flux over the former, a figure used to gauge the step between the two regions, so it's 3.01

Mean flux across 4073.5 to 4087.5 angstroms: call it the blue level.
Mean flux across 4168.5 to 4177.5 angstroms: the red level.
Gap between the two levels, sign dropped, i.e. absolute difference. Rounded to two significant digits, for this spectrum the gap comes 2.5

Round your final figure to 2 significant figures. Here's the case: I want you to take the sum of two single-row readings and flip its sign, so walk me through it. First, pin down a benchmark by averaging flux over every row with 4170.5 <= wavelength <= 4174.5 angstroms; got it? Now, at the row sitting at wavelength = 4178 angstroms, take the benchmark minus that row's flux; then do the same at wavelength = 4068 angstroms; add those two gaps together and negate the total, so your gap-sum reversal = -2.2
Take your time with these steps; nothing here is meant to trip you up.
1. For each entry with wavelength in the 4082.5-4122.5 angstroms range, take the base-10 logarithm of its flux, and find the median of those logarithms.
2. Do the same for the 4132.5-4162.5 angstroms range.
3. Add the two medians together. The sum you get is 2.99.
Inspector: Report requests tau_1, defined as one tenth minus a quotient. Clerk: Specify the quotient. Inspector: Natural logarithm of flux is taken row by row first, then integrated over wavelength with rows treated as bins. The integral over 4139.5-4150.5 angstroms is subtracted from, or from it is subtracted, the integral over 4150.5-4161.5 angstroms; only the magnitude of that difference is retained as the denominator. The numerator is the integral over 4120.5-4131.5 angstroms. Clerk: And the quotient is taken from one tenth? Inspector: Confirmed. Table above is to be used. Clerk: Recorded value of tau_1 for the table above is -172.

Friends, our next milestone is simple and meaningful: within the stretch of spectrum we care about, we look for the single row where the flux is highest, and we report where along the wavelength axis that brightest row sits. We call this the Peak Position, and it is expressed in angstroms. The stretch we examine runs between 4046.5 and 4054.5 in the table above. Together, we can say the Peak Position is 4053 angstroms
